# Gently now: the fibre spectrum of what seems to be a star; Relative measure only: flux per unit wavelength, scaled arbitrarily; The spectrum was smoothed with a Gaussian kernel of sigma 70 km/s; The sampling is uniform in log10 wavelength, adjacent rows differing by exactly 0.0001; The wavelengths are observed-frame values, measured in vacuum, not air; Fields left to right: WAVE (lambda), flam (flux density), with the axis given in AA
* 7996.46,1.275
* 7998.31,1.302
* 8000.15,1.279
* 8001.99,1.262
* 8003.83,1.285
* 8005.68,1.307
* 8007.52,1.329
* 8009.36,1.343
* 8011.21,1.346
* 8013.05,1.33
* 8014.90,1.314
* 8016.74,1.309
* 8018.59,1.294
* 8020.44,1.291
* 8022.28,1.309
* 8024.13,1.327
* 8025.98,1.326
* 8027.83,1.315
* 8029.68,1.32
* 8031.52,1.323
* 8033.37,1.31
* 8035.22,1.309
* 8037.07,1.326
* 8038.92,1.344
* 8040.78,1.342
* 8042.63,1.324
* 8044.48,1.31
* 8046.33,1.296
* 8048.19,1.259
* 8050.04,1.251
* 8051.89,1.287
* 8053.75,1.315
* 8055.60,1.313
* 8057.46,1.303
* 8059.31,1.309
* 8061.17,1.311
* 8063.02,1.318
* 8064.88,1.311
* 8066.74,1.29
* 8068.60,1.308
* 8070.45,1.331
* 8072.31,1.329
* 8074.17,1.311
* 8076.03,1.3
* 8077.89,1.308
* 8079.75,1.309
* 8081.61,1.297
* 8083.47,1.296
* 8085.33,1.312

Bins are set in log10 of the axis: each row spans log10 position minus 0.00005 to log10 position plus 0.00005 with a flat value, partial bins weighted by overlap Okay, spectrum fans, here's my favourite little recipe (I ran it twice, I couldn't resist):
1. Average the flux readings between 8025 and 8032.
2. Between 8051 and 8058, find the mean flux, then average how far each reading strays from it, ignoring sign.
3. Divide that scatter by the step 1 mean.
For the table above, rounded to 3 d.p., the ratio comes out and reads 0.007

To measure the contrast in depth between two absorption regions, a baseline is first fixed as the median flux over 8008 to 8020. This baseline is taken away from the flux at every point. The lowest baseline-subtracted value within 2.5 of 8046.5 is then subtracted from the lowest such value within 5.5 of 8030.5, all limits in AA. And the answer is 0.050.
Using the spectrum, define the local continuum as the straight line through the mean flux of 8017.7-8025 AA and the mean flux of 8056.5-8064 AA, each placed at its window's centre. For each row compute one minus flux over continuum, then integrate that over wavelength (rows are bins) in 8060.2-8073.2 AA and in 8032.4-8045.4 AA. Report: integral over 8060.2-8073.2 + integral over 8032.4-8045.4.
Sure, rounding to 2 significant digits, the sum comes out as -0.19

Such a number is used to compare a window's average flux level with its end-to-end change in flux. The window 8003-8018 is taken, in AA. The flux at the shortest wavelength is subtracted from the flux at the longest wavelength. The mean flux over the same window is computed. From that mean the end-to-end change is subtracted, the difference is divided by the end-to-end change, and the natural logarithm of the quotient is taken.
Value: 4.0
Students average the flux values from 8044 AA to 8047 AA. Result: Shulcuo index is 1.30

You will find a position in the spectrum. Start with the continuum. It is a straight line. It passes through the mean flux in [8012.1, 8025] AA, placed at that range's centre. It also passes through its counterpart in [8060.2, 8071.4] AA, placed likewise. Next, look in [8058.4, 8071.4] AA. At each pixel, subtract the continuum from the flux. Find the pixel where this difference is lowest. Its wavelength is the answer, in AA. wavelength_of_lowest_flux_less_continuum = 8066.74 AA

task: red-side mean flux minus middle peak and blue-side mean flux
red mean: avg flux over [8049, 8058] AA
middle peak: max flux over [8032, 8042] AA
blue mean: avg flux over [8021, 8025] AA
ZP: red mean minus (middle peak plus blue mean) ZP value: -1.368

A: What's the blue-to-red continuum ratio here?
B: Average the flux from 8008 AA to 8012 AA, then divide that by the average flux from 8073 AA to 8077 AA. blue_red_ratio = 1.03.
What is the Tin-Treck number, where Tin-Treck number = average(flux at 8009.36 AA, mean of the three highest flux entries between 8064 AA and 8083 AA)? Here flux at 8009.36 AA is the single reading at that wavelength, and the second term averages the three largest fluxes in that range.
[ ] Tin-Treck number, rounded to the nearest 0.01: 1.33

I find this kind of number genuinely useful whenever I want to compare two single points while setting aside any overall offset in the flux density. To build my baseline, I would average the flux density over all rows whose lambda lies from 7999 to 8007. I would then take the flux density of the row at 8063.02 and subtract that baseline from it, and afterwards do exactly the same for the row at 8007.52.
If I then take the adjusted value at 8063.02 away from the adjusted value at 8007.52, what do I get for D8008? 0.011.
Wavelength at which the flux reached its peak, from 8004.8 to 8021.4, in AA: 8011.21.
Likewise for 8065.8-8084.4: 8070.45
